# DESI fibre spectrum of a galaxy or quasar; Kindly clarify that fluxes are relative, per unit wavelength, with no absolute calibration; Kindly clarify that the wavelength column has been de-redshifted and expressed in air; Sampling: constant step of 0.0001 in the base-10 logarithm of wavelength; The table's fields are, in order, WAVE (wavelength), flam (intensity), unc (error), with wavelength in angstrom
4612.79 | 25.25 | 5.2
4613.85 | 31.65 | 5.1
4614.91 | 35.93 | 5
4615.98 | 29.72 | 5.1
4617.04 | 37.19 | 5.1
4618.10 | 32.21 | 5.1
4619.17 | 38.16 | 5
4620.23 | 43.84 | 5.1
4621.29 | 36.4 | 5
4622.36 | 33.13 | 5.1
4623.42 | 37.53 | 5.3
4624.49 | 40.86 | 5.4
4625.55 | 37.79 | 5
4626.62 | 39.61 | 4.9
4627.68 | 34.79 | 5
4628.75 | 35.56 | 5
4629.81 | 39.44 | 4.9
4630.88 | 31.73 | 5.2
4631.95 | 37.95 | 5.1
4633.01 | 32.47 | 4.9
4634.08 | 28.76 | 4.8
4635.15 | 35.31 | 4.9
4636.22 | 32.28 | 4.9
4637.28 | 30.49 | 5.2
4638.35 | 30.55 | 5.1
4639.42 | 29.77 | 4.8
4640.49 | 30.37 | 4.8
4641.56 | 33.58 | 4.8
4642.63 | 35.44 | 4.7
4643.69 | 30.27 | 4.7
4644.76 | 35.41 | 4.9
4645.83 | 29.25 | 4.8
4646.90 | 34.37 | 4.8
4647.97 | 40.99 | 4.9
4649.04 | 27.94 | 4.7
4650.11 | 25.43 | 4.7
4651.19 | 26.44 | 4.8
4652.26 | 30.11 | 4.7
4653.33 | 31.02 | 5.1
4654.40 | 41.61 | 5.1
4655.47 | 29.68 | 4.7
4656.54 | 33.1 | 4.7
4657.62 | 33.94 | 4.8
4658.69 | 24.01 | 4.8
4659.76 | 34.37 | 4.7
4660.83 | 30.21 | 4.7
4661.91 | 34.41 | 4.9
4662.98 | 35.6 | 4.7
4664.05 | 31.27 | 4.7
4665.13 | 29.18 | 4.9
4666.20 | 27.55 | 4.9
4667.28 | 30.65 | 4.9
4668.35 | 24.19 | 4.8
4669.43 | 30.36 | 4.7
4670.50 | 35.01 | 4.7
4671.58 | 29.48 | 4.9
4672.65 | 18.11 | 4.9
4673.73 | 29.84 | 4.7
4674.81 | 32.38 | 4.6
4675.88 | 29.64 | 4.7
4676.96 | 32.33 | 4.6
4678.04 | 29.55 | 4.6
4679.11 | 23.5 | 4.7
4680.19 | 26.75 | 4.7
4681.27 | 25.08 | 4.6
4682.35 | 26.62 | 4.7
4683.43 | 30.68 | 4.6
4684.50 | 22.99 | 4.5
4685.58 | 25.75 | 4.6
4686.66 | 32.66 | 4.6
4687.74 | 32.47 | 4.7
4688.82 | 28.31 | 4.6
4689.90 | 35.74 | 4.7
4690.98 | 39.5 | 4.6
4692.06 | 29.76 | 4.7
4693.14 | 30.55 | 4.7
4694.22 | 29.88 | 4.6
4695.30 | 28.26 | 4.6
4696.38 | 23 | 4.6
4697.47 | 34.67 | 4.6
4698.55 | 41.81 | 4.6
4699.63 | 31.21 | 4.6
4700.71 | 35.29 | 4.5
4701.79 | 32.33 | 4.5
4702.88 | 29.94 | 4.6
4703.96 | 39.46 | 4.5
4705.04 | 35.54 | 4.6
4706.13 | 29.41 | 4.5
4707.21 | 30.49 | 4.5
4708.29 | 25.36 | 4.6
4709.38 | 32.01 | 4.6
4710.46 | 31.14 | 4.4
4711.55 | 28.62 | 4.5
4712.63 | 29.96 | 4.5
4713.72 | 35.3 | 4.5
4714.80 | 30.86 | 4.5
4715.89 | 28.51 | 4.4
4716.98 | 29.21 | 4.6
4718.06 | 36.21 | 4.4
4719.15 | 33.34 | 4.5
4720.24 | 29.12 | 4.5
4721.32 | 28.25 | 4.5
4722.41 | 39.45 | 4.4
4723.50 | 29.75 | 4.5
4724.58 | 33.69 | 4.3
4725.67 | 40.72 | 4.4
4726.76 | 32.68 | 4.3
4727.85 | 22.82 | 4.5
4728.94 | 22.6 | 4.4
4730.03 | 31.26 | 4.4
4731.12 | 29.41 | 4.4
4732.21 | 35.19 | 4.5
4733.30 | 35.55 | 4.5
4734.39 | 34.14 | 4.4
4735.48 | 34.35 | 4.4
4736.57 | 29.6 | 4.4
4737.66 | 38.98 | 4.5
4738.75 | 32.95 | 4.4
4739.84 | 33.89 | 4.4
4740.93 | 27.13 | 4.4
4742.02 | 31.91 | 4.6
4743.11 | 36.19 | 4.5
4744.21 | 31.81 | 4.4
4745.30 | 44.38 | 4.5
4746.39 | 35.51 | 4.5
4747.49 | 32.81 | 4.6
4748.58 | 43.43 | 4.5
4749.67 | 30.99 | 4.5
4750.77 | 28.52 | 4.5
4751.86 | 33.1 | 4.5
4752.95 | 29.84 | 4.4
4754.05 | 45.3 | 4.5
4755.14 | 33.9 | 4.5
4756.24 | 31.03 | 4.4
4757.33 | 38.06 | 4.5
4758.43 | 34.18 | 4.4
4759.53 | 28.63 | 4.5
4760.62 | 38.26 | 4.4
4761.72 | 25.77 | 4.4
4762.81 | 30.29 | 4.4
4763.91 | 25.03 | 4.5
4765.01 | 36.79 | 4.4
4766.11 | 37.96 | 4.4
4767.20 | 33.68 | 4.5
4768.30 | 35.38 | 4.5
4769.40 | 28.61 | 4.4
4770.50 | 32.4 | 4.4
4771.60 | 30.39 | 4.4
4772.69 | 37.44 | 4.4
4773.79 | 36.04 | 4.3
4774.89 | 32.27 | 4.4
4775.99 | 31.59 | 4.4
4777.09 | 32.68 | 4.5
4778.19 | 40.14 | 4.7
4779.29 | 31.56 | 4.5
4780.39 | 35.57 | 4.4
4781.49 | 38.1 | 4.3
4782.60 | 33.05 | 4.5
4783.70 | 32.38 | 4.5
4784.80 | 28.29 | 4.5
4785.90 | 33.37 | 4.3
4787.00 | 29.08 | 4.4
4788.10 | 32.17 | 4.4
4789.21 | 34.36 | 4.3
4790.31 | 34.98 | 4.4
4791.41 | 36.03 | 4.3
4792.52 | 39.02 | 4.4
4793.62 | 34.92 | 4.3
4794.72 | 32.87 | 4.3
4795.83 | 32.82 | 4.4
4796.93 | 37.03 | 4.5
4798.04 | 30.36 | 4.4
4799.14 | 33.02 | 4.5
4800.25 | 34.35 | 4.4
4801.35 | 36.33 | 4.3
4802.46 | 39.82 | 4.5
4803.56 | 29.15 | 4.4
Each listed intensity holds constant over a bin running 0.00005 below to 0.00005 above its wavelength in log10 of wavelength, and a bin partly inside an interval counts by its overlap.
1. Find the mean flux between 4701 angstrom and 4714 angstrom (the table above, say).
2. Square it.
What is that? 1000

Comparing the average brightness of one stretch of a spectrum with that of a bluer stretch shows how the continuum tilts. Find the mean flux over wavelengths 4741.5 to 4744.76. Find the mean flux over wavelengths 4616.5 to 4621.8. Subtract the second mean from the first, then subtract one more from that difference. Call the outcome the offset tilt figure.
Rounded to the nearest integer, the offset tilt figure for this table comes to -5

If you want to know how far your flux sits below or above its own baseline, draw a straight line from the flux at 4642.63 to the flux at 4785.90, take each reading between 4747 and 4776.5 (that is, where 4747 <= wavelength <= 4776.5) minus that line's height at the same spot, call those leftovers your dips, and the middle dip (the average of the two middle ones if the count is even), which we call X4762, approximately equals -1.1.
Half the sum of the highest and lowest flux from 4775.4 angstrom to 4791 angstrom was 34.2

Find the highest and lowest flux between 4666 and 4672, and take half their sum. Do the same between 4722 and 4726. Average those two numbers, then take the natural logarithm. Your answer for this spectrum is 3.48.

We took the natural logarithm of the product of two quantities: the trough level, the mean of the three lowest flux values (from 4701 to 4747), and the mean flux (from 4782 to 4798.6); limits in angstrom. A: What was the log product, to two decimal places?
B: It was 6.67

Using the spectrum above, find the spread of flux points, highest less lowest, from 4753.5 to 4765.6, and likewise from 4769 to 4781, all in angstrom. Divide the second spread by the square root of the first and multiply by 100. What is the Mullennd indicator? 256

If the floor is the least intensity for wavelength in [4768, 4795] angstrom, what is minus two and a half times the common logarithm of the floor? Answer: -3.63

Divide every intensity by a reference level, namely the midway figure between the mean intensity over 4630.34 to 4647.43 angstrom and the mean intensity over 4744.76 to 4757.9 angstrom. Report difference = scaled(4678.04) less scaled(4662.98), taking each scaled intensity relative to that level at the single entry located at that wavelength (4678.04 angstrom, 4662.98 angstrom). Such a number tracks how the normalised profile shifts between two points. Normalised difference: -0.18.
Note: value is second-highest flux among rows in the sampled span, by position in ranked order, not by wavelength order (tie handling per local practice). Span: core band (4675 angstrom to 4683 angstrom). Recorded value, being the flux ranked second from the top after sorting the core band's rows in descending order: 29.64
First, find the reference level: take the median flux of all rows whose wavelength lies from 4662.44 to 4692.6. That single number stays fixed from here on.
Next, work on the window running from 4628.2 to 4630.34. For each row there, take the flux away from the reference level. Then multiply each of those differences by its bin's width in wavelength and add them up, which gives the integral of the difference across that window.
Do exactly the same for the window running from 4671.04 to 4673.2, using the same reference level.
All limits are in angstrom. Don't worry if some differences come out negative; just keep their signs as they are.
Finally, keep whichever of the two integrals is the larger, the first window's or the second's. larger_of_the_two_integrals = 13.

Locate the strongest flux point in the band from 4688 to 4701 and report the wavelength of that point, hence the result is 4698.55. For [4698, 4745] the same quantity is 4698.55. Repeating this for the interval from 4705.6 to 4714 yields 4713.72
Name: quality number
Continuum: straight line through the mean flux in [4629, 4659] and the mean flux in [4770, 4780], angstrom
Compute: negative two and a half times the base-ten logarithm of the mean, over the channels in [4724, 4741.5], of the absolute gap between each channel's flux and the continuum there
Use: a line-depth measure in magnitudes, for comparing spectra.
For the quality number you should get -1.40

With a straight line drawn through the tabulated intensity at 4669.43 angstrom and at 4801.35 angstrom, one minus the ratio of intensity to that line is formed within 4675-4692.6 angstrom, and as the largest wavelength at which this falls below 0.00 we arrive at 4690.98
